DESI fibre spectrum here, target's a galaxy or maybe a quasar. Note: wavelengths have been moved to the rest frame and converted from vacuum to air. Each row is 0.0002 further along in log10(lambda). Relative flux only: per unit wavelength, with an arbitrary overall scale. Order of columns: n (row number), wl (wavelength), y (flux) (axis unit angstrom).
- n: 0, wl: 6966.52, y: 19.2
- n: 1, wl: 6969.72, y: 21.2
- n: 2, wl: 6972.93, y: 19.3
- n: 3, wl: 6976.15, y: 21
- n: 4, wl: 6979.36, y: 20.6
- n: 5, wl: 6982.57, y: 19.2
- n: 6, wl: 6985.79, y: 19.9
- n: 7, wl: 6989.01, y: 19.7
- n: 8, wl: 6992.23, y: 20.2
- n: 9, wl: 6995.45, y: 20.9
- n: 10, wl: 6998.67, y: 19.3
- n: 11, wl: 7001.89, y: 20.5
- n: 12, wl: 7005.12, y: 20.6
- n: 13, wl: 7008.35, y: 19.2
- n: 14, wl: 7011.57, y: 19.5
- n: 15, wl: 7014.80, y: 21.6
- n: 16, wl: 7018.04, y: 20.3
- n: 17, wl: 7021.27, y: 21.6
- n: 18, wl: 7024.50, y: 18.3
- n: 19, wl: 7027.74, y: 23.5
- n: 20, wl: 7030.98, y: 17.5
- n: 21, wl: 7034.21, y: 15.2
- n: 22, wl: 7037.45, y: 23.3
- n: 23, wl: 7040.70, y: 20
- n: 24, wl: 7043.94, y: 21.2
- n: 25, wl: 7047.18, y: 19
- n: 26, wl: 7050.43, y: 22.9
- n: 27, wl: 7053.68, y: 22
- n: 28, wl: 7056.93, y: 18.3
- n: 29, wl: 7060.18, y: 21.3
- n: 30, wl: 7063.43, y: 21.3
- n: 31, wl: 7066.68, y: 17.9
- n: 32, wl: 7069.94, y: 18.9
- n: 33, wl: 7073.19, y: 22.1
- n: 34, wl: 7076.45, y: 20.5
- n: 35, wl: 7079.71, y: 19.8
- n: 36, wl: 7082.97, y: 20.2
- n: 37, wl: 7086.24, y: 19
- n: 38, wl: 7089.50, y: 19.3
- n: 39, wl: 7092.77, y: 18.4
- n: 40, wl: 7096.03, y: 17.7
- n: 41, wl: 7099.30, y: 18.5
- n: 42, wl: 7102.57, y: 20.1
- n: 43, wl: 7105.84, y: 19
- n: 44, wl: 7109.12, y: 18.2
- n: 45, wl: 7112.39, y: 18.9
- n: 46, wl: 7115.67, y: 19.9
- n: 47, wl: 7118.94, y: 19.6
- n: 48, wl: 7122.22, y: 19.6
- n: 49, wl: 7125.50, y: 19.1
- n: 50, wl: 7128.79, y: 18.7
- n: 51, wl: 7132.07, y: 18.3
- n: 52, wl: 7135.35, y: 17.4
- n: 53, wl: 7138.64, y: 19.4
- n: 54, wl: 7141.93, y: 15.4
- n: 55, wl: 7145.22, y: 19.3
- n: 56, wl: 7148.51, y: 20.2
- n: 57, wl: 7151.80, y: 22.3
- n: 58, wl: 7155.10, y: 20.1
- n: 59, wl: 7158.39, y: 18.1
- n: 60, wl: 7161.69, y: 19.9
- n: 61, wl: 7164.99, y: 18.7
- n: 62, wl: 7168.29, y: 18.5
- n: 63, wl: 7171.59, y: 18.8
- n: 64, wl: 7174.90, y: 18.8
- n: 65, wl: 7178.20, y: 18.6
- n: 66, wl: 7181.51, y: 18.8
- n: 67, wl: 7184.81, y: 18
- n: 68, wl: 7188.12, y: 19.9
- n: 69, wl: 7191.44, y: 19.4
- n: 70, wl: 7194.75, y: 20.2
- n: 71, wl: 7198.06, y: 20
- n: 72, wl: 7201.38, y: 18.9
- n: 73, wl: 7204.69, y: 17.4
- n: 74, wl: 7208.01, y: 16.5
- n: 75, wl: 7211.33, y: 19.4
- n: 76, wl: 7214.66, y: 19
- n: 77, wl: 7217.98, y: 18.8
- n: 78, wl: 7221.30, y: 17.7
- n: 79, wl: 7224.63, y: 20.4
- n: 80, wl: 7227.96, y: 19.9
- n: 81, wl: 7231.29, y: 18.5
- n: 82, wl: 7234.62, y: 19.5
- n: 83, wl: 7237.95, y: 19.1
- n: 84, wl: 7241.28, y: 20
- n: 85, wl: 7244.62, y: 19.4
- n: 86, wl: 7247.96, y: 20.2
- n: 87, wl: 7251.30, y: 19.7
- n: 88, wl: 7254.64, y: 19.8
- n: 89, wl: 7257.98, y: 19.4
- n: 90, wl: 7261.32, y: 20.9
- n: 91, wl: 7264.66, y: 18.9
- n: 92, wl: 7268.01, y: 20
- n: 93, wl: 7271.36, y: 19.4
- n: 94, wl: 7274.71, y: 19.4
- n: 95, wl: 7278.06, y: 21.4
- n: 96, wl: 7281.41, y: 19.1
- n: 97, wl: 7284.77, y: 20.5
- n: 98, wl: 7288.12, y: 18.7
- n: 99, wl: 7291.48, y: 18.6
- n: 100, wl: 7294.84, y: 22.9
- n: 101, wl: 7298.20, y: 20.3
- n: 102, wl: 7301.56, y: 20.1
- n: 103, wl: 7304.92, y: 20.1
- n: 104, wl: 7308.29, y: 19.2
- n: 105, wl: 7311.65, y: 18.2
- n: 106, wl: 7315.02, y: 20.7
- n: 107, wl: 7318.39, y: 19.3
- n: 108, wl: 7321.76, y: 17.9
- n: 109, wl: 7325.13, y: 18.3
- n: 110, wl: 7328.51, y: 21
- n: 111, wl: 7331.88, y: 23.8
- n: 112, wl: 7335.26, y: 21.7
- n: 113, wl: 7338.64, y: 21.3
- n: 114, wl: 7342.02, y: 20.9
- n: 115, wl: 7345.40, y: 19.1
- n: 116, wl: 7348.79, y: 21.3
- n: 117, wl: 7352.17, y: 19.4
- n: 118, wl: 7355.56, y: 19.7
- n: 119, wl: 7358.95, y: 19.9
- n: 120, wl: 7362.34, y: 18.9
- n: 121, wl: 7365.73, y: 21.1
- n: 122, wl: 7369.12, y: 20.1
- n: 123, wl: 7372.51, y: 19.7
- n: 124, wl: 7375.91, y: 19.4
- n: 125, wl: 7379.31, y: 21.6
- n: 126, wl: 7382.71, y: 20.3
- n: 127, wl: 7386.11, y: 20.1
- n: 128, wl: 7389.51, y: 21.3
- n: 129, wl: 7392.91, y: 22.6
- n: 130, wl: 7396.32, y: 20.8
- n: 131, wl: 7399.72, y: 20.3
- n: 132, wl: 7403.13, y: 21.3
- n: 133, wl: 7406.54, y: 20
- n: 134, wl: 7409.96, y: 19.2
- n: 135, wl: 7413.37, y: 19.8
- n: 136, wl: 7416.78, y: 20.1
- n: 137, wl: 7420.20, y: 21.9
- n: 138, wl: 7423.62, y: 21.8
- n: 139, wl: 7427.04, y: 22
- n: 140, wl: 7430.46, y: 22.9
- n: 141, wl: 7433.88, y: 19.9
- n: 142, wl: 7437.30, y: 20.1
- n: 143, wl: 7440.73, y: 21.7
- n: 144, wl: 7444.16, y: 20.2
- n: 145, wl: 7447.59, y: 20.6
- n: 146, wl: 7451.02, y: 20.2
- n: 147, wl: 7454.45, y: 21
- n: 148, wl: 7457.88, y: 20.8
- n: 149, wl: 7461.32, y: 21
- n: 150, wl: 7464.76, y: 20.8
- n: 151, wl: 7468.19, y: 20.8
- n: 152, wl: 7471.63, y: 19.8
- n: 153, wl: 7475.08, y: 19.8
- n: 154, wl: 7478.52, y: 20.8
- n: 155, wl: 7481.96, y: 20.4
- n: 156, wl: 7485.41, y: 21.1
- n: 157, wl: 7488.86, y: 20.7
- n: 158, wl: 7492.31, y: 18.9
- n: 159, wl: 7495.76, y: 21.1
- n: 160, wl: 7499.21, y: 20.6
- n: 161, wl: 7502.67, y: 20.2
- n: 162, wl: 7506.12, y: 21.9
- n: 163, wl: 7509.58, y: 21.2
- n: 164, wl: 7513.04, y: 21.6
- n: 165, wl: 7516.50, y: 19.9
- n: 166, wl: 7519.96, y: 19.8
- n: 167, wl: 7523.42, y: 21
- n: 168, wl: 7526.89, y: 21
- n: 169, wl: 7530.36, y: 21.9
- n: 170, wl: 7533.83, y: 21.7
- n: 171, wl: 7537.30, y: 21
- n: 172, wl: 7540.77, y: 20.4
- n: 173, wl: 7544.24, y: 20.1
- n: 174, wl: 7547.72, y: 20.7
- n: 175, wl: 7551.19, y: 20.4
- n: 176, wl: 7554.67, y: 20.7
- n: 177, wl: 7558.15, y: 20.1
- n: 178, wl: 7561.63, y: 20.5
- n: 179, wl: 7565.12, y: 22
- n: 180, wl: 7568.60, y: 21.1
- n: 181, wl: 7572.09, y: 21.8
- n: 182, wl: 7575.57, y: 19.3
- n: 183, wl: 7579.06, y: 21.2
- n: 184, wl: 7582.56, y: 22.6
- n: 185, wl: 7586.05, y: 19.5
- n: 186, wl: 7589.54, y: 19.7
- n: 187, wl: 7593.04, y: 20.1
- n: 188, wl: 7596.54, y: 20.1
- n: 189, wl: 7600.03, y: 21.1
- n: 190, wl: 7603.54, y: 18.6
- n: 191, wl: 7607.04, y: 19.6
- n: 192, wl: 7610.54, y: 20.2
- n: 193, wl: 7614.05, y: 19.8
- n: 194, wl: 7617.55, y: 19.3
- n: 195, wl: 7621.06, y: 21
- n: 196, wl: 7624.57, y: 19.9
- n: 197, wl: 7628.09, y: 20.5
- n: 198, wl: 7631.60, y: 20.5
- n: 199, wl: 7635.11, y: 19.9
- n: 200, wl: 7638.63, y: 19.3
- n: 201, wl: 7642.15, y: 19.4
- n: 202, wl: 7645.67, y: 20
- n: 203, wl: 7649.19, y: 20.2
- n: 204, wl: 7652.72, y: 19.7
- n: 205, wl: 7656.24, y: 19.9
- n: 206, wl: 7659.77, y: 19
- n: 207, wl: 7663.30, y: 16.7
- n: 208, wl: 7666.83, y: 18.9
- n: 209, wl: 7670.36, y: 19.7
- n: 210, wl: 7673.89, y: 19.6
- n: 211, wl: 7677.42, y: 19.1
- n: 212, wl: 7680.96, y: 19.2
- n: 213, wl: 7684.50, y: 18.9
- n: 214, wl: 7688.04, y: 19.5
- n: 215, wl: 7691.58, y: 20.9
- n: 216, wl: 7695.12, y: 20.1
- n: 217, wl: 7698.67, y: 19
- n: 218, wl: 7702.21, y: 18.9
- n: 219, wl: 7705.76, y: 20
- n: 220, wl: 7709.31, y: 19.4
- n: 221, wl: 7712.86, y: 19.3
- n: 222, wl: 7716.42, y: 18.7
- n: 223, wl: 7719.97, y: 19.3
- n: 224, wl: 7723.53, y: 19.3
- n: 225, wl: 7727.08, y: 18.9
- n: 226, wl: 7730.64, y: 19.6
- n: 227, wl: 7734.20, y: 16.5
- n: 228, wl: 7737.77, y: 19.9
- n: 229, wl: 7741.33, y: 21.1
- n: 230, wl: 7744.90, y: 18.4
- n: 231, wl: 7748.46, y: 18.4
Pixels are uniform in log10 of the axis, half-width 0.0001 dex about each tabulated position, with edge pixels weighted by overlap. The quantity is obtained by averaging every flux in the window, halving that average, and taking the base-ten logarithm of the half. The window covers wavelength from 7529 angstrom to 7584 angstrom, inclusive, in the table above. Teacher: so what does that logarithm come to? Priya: 1.02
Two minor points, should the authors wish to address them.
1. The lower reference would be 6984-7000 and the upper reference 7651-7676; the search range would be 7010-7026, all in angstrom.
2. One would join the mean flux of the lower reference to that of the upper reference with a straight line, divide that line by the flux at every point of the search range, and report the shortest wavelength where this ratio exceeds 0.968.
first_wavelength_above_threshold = 7011.57 angstrom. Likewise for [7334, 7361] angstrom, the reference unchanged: 7345.40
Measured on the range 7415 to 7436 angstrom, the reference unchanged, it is 7433.88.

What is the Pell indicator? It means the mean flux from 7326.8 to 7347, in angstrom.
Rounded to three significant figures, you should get 21.3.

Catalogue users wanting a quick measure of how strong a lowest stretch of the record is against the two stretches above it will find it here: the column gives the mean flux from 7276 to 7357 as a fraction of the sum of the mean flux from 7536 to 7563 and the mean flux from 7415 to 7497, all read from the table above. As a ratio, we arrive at 0.488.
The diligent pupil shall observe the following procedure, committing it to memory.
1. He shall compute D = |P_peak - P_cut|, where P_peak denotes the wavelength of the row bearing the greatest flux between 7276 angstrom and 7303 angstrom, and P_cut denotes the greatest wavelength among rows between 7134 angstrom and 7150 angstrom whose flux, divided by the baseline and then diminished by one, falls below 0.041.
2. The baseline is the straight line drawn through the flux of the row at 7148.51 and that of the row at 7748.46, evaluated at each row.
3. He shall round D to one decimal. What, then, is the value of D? 146.3 angstrom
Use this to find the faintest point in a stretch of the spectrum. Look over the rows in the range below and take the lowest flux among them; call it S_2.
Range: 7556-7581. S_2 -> 19.3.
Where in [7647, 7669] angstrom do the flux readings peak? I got 7649.19 angstrom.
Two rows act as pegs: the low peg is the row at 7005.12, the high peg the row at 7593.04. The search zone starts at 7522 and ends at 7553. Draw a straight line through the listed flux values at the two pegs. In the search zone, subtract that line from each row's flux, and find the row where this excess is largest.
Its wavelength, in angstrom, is 7530.36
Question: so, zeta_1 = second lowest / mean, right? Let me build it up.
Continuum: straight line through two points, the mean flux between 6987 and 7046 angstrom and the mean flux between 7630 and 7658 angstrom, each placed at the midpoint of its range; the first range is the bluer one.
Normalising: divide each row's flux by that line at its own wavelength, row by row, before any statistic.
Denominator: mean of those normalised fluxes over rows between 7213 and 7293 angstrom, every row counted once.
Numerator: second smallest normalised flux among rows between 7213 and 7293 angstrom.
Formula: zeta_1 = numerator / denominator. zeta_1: 0.948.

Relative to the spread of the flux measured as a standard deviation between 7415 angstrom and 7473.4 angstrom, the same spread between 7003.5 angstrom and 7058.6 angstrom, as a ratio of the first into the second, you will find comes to 2.5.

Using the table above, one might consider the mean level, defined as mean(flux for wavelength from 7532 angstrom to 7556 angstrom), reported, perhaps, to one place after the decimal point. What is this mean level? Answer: 20.7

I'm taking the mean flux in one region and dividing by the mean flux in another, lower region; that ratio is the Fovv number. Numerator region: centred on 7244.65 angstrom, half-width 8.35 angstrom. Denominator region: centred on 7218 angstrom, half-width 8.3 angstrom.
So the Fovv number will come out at 1.03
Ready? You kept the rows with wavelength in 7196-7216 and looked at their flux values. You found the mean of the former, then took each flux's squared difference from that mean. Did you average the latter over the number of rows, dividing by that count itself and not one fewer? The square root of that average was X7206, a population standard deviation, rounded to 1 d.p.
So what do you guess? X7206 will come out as 1.2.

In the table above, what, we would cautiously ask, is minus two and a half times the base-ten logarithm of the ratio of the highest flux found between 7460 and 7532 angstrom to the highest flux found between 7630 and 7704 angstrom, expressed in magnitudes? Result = -0.05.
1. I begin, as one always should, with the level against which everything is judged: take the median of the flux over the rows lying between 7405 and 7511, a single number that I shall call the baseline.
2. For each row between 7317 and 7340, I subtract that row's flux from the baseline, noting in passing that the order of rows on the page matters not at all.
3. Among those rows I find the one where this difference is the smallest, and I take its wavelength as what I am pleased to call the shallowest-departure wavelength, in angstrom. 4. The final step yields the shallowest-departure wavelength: 7331.88 angstrom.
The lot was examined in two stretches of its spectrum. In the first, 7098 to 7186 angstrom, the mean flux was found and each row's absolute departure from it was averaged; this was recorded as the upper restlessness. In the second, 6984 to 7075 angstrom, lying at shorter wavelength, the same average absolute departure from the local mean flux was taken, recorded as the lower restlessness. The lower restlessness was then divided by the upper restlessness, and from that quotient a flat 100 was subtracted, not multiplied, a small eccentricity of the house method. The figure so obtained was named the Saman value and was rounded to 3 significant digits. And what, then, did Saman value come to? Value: -98.2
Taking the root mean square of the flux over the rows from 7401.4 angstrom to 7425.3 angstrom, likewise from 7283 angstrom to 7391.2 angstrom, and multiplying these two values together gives 417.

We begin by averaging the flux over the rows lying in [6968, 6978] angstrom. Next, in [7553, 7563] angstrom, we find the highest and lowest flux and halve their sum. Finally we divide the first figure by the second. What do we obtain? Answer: 1.00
